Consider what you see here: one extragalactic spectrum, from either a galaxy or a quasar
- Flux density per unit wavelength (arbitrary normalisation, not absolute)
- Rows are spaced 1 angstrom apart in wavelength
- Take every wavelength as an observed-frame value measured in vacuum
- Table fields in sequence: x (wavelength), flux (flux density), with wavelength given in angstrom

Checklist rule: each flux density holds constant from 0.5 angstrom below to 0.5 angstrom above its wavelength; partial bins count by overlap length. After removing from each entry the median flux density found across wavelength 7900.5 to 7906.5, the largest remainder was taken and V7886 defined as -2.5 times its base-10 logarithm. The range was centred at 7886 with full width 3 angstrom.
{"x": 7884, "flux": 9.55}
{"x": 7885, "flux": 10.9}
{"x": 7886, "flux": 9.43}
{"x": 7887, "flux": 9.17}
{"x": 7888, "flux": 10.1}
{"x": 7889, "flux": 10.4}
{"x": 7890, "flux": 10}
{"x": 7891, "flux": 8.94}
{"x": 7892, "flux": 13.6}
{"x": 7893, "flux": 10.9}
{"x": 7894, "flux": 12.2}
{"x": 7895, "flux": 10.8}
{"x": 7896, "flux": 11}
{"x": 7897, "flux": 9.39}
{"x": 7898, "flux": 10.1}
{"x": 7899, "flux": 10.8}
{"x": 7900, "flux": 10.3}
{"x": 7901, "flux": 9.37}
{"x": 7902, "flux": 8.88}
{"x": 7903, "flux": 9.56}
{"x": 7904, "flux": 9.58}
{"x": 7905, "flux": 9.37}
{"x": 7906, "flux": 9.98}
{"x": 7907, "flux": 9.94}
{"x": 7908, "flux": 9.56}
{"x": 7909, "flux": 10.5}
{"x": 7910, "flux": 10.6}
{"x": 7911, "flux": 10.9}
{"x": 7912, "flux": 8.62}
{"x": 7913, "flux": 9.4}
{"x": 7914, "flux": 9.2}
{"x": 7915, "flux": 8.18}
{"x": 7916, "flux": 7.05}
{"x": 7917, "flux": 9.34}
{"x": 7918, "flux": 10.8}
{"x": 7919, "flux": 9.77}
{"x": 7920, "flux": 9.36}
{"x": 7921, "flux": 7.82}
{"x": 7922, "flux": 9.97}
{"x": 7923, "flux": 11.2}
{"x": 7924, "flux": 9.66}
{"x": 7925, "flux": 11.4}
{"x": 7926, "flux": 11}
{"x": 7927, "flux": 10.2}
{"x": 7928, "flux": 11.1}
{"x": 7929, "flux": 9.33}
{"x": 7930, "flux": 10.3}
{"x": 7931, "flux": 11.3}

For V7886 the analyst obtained -0.39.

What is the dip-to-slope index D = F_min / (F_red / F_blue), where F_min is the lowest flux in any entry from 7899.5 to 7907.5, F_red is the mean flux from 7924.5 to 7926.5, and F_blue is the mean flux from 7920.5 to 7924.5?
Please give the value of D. 7.7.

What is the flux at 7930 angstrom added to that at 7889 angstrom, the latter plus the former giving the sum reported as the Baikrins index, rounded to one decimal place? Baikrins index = 20.7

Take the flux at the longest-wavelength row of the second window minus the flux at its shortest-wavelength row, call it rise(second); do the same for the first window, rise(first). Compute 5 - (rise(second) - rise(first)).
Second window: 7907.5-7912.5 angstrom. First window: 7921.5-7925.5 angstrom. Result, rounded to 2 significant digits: 7.4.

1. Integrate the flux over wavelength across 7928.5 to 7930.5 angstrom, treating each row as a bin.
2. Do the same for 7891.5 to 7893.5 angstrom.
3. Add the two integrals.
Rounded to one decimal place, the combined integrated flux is 44.1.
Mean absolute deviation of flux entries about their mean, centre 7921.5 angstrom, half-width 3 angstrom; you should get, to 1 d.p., 0.7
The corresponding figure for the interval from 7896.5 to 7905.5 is 0.5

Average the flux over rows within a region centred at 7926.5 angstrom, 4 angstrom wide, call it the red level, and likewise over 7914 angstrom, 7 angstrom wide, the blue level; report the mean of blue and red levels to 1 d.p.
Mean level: 9.9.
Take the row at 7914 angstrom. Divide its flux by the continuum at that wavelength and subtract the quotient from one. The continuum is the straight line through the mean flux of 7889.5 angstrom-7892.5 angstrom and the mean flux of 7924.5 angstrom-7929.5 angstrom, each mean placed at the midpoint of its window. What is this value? 0.14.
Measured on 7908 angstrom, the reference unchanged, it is 0.11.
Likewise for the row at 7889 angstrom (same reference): 0.04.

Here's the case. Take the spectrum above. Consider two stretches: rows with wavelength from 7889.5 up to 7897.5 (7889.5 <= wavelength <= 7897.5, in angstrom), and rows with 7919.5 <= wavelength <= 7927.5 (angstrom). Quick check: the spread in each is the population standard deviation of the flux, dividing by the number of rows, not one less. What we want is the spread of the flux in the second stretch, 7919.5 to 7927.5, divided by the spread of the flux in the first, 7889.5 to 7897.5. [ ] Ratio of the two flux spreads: 0.8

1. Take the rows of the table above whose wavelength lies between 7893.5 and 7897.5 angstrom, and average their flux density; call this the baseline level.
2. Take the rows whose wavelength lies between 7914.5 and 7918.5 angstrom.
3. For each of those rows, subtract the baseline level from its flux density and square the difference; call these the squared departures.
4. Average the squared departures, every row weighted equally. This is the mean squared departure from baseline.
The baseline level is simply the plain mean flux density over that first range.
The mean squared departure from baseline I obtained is 6.0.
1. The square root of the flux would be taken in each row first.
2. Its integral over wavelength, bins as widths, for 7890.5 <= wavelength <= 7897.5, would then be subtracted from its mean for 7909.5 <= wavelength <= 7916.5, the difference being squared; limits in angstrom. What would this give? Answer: 405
